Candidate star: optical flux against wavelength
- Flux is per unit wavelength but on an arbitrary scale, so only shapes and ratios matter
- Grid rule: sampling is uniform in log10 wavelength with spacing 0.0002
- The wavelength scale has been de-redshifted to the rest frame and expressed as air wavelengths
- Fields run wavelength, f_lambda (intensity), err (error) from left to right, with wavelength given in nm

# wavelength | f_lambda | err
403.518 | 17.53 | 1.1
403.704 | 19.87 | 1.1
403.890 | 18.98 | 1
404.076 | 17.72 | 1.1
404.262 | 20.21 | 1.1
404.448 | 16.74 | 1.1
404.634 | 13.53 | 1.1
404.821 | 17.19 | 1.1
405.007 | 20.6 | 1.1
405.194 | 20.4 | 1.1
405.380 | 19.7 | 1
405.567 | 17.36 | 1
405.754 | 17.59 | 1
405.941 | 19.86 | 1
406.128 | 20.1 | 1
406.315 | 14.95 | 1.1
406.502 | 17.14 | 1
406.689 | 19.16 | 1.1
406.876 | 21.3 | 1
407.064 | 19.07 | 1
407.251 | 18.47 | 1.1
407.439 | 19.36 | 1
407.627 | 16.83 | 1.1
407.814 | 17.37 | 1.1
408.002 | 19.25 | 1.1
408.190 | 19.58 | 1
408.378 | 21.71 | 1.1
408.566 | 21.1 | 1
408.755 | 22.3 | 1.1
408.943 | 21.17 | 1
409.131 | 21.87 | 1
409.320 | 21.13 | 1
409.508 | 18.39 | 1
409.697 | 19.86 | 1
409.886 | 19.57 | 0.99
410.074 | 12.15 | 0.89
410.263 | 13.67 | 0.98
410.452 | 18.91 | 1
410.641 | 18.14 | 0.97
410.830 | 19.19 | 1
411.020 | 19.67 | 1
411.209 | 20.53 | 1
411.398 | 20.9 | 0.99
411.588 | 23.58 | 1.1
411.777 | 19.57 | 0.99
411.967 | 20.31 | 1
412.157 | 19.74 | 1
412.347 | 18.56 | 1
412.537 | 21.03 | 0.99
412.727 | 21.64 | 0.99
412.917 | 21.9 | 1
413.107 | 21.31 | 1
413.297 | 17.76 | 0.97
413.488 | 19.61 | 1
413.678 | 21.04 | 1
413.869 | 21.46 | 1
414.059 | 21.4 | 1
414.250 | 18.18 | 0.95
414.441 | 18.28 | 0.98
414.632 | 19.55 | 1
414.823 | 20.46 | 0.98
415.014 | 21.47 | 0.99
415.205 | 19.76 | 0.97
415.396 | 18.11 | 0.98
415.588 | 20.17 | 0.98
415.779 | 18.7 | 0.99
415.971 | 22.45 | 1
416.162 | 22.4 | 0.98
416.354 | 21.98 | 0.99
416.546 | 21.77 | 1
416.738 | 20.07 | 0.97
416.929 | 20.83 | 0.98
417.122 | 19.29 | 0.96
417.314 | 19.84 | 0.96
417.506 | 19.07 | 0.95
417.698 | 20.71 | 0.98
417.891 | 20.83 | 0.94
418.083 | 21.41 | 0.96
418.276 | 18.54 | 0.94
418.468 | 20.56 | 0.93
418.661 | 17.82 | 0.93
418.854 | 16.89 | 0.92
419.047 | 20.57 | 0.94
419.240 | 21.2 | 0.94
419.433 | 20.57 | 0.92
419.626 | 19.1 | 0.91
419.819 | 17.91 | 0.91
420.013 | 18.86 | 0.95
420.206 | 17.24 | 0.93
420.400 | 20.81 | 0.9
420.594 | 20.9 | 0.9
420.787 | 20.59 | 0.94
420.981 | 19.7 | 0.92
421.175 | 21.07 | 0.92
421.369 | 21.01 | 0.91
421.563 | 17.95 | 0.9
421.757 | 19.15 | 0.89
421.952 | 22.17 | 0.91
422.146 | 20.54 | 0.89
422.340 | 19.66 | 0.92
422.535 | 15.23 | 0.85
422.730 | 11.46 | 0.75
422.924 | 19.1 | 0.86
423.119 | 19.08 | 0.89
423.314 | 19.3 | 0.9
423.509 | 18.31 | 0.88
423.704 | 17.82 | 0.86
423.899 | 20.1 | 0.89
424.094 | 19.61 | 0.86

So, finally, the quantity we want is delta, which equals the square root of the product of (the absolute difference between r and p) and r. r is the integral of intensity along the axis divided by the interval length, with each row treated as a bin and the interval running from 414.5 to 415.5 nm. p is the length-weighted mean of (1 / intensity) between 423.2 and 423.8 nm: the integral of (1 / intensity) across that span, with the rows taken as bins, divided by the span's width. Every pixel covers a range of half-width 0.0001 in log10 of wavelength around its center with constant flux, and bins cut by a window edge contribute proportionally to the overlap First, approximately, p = 0.054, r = 19.8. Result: 19.8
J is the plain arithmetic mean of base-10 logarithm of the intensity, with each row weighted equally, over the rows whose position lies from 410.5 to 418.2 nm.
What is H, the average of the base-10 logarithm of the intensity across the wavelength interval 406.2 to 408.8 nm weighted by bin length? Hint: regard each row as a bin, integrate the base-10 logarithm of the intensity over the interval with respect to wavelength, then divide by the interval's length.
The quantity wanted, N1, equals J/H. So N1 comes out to 1.02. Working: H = 1.28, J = 1.31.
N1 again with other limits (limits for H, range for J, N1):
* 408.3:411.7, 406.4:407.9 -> 0.98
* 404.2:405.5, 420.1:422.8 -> 1.01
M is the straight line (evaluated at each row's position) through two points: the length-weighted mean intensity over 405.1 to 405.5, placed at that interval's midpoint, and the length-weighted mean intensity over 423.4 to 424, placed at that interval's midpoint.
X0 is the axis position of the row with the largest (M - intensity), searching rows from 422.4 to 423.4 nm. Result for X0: 422.730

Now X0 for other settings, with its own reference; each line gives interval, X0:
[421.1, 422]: 421.563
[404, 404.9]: 404.634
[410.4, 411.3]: 410.641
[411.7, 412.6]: 412.347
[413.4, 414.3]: 414.250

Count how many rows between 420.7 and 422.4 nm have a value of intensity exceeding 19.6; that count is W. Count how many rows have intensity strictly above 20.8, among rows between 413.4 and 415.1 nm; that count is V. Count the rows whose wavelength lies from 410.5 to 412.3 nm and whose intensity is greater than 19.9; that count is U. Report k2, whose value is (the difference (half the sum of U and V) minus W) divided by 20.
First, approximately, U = 4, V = 4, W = 7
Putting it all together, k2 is -0.15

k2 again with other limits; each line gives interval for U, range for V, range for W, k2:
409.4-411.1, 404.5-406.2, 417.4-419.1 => -0.25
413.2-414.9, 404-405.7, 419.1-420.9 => -0.15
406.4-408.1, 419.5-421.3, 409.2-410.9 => 0.00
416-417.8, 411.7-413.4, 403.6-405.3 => 0.05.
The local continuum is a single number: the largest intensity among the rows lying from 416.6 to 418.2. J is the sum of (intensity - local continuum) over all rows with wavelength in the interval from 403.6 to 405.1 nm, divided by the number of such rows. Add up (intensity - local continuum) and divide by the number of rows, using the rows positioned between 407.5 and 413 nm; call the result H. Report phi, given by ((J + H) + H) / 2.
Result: -3.4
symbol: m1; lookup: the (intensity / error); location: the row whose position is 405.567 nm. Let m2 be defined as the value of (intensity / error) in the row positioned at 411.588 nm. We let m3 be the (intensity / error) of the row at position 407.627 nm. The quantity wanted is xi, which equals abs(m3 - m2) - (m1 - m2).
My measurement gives 10.2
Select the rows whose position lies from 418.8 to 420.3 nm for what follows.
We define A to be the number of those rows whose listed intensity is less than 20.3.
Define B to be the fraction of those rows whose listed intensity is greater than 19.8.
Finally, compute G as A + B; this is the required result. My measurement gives 5.4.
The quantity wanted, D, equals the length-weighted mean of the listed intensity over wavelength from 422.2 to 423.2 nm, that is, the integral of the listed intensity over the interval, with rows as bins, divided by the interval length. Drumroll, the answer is 17.0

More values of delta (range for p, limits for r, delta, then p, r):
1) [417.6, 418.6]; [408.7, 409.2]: 21.7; 0.049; 21.8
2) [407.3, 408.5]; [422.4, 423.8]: 17.2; 0.053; 17.2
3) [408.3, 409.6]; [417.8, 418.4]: 20.3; 0.048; 20.3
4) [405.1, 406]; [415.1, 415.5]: 19.0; 0.053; 19.0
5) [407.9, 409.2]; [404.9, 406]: 19.2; 0.048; 19.2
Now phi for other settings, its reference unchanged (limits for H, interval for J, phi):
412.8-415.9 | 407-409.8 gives -2.3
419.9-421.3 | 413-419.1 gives -2.2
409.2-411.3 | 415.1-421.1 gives -3.8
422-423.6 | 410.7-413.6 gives -4.1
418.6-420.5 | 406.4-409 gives -3.2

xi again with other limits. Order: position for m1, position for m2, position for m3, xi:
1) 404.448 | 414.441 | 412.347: 3.5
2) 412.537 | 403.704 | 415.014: 0.4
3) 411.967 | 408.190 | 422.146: 2.8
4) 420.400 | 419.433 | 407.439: 2.2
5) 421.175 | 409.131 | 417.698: -0.3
